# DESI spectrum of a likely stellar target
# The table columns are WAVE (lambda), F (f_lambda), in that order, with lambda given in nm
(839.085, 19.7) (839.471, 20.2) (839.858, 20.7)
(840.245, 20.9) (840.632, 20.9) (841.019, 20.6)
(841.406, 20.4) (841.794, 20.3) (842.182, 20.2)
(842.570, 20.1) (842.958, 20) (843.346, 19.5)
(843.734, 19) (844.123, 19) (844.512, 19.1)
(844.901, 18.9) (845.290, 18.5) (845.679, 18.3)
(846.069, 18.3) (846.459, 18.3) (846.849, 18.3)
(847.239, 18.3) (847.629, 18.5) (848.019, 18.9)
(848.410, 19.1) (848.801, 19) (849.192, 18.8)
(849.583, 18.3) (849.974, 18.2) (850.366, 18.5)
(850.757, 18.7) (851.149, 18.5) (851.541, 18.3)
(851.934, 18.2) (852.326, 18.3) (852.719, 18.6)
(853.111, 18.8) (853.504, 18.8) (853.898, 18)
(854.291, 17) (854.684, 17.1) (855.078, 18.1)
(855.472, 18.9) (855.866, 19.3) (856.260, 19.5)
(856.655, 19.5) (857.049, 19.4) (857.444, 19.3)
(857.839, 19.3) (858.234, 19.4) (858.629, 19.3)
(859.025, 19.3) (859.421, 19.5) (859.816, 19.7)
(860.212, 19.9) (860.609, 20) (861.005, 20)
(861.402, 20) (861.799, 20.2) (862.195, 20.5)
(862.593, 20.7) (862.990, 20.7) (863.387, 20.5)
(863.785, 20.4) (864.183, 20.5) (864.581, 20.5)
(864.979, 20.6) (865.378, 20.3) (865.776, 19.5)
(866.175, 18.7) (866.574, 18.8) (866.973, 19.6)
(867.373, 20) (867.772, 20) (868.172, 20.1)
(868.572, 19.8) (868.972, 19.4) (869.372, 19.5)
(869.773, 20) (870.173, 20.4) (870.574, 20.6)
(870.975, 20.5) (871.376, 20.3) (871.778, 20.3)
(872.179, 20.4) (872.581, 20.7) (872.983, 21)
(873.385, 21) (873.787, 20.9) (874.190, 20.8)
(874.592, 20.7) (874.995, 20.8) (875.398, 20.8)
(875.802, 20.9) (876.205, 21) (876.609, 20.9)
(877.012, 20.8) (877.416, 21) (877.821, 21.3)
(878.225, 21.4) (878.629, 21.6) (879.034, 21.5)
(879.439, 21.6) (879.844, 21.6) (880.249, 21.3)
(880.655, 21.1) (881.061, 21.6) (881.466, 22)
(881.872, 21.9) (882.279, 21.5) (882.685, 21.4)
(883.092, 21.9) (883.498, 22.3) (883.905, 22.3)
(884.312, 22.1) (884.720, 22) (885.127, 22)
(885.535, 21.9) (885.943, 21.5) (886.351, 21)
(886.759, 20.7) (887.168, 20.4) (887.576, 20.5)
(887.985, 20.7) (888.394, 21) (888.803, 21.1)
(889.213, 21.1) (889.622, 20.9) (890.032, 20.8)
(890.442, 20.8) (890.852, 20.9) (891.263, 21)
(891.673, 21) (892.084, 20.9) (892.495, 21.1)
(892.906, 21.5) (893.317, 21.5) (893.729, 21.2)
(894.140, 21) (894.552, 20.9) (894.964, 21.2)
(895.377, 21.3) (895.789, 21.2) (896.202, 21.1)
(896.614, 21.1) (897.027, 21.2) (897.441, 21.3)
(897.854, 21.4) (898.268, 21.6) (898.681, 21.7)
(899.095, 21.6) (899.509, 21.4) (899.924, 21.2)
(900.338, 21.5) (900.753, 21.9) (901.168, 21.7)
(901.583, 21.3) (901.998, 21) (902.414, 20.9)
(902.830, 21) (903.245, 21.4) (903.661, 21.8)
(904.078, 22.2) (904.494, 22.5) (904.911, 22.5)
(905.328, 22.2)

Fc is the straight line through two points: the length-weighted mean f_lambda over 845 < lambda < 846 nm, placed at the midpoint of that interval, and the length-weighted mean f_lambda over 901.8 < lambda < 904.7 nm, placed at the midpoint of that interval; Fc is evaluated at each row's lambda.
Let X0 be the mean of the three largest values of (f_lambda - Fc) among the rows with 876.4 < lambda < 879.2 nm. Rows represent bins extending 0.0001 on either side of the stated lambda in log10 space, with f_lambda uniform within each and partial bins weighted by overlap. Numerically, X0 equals 1.3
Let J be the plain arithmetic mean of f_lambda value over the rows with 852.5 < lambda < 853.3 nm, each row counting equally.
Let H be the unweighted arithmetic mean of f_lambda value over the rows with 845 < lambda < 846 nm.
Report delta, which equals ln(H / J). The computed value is -0.016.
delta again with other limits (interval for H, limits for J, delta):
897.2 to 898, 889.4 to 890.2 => 0.024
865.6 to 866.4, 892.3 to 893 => -0.109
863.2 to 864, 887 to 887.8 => 0.000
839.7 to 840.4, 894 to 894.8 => -0.007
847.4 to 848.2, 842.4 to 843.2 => -0.070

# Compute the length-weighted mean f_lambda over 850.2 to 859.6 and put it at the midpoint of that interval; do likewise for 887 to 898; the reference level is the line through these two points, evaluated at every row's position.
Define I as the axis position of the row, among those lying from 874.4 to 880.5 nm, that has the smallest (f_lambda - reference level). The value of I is 877.012 nm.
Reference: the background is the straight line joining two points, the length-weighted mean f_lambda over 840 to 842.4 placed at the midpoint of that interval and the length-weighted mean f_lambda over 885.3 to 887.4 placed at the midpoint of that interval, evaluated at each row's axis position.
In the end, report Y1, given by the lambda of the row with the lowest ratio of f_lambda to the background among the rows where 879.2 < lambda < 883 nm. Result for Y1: 880.655 nm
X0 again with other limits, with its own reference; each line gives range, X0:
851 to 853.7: -0.1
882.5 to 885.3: 1.7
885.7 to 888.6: 0.5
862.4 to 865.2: 1.3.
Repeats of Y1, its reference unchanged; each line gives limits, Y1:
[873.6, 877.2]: 874.592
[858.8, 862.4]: 859.025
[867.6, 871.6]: 868.972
